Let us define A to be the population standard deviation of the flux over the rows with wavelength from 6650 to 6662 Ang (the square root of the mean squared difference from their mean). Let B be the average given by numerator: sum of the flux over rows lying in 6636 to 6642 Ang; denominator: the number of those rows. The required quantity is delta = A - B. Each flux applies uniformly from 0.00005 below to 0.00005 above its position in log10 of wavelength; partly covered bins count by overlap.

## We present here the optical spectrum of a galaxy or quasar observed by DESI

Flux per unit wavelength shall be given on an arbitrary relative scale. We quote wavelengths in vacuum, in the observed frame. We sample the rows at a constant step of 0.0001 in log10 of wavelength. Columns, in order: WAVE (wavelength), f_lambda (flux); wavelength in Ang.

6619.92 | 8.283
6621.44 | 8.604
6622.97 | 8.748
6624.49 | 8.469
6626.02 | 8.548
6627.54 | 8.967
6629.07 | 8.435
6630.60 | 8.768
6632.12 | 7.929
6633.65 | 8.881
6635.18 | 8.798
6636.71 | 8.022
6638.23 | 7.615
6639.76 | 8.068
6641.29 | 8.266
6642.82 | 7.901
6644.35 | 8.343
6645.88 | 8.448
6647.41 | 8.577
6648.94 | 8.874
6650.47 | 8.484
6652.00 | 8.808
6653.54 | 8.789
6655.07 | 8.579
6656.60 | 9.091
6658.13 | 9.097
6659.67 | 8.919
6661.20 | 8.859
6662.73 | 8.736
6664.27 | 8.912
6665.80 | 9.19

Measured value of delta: -7.8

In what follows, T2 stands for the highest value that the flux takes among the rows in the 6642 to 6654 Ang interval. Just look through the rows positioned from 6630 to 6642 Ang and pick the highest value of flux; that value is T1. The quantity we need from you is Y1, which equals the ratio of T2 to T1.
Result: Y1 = 1.00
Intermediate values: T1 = 8.881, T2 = 8.874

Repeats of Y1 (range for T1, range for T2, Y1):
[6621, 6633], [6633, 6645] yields 0.99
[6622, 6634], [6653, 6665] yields 1.01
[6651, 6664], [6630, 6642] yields 0.98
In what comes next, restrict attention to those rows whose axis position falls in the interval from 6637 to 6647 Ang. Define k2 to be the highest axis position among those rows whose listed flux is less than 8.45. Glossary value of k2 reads 6645.88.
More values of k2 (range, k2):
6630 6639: 6638.23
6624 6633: 6632.12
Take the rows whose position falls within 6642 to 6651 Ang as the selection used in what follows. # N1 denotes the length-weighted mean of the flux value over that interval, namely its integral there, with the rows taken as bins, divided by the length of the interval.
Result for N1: 8.4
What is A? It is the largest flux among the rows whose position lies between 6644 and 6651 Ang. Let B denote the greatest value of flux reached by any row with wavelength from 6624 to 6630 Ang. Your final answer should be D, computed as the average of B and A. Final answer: 8.92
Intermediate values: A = 8.874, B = 8.967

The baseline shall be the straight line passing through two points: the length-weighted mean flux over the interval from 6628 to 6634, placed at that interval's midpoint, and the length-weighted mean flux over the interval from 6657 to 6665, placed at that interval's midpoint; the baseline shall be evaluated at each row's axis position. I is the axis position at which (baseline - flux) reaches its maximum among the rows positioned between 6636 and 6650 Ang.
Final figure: 6638.23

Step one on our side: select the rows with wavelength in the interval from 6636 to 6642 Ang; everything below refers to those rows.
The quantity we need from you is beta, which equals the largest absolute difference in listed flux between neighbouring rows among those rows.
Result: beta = 0.5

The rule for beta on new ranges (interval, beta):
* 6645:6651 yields 0.4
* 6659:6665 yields 0.2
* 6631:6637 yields 1.0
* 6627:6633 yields 0.8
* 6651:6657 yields 0.5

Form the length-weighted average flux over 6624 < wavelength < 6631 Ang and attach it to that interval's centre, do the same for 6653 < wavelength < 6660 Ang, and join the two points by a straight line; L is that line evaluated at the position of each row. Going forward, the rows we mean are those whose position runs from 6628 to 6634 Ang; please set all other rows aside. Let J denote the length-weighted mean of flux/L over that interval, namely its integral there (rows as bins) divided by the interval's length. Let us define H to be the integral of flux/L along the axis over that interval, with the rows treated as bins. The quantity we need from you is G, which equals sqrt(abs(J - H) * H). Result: 5.4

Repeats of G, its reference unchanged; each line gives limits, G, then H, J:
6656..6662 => 5.5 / 6.0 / 1.01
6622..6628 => 5.5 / 6.0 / 1.01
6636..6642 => 5.0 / 5.5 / 0.92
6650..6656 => 5.4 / 5.9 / 0.98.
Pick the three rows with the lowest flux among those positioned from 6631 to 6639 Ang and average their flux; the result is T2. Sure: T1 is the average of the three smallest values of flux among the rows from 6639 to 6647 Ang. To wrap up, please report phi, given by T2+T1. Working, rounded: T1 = 8.1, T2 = 7.86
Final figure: 15.9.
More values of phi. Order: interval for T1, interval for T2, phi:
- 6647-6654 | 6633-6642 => 16.5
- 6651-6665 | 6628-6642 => 16.6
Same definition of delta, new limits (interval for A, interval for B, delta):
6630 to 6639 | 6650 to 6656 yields -8.2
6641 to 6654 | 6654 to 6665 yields -8.6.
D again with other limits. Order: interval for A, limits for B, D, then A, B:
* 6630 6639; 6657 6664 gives 8.99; 8.881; 9.097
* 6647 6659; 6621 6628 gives 9.03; 9.097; 8.967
